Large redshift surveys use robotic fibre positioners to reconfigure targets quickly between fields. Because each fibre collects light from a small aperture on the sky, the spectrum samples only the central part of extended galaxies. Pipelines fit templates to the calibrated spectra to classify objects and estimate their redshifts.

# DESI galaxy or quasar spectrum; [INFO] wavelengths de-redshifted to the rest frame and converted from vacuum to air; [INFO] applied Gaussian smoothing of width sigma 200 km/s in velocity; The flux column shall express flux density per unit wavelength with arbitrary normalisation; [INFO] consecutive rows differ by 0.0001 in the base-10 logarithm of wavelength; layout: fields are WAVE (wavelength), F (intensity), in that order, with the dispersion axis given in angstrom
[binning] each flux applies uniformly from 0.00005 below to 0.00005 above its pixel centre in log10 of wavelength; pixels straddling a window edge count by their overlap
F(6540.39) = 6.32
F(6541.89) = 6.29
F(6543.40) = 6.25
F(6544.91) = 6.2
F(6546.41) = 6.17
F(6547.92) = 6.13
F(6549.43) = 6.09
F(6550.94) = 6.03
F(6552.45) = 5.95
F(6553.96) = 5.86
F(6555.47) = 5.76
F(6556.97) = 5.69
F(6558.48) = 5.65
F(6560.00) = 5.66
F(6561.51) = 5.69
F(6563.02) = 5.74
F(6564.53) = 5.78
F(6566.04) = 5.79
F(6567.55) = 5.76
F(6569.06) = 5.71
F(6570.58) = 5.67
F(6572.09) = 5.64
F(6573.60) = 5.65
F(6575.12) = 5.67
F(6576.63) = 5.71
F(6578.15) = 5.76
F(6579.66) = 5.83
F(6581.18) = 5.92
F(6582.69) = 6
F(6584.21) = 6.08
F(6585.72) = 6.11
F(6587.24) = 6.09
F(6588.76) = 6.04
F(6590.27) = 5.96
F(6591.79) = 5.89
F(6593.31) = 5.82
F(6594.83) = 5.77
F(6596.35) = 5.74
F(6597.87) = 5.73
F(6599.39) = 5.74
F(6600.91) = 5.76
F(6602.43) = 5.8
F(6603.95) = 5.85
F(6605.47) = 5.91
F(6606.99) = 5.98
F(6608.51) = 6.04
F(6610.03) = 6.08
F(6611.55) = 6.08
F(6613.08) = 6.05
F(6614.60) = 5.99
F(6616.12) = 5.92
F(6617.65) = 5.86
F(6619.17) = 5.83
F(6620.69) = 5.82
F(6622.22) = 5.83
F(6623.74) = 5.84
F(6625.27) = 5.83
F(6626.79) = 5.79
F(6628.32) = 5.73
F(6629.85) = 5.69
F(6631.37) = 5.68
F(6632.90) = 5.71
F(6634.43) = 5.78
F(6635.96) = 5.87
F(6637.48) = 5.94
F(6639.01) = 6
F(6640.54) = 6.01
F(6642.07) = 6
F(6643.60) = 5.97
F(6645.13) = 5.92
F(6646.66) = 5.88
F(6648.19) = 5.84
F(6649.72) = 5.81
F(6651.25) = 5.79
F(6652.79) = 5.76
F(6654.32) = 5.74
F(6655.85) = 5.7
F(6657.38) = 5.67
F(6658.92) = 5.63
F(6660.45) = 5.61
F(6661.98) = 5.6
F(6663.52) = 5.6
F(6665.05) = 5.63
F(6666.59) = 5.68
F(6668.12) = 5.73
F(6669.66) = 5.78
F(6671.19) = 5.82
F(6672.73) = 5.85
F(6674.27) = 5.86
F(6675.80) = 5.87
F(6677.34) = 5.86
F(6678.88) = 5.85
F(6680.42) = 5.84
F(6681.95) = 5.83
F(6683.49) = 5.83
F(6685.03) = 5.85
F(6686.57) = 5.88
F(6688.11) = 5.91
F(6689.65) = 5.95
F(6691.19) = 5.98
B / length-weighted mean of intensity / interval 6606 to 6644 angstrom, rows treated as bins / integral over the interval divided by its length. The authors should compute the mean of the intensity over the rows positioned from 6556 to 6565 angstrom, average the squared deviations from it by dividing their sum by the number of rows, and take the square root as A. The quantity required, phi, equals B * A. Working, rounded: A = 0.05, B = 5.89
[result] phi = 0.27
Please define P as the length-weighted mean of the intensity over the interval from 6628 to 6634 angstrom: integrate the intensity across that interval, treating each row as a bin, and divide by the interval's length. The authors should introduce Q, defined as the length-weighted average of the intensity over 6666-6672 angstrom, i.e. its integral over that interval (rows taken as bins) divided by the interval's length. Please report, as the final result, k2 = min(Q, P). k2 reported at 5.70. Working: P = 5.70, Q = 5.8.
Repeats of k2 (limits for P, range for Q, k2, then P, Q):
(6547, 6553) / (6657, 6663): 5.62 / 6.05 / 5.6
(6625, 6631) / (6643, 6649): 5.75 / 5.75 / 5.9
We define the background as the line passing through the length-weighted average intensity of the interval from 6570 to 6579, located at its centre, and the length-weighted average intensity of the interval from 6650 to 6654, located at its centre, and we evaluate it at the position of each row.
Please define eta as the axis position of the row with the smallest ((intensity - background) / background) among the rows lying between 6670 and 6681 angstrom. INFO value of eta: 6671.19 angstrom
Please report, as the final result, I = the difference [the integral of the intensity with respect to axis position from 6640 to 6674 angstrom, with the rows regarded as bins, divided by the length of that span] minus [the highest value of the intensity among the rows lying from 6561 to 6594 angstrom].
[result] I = -0.34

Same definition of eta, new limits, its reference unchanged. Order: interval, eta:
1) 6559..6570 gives 6560.00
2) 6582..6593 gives 6591.79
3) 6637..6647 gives 6646.66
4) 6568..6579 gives 6572.09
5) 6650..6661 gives 6660.45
